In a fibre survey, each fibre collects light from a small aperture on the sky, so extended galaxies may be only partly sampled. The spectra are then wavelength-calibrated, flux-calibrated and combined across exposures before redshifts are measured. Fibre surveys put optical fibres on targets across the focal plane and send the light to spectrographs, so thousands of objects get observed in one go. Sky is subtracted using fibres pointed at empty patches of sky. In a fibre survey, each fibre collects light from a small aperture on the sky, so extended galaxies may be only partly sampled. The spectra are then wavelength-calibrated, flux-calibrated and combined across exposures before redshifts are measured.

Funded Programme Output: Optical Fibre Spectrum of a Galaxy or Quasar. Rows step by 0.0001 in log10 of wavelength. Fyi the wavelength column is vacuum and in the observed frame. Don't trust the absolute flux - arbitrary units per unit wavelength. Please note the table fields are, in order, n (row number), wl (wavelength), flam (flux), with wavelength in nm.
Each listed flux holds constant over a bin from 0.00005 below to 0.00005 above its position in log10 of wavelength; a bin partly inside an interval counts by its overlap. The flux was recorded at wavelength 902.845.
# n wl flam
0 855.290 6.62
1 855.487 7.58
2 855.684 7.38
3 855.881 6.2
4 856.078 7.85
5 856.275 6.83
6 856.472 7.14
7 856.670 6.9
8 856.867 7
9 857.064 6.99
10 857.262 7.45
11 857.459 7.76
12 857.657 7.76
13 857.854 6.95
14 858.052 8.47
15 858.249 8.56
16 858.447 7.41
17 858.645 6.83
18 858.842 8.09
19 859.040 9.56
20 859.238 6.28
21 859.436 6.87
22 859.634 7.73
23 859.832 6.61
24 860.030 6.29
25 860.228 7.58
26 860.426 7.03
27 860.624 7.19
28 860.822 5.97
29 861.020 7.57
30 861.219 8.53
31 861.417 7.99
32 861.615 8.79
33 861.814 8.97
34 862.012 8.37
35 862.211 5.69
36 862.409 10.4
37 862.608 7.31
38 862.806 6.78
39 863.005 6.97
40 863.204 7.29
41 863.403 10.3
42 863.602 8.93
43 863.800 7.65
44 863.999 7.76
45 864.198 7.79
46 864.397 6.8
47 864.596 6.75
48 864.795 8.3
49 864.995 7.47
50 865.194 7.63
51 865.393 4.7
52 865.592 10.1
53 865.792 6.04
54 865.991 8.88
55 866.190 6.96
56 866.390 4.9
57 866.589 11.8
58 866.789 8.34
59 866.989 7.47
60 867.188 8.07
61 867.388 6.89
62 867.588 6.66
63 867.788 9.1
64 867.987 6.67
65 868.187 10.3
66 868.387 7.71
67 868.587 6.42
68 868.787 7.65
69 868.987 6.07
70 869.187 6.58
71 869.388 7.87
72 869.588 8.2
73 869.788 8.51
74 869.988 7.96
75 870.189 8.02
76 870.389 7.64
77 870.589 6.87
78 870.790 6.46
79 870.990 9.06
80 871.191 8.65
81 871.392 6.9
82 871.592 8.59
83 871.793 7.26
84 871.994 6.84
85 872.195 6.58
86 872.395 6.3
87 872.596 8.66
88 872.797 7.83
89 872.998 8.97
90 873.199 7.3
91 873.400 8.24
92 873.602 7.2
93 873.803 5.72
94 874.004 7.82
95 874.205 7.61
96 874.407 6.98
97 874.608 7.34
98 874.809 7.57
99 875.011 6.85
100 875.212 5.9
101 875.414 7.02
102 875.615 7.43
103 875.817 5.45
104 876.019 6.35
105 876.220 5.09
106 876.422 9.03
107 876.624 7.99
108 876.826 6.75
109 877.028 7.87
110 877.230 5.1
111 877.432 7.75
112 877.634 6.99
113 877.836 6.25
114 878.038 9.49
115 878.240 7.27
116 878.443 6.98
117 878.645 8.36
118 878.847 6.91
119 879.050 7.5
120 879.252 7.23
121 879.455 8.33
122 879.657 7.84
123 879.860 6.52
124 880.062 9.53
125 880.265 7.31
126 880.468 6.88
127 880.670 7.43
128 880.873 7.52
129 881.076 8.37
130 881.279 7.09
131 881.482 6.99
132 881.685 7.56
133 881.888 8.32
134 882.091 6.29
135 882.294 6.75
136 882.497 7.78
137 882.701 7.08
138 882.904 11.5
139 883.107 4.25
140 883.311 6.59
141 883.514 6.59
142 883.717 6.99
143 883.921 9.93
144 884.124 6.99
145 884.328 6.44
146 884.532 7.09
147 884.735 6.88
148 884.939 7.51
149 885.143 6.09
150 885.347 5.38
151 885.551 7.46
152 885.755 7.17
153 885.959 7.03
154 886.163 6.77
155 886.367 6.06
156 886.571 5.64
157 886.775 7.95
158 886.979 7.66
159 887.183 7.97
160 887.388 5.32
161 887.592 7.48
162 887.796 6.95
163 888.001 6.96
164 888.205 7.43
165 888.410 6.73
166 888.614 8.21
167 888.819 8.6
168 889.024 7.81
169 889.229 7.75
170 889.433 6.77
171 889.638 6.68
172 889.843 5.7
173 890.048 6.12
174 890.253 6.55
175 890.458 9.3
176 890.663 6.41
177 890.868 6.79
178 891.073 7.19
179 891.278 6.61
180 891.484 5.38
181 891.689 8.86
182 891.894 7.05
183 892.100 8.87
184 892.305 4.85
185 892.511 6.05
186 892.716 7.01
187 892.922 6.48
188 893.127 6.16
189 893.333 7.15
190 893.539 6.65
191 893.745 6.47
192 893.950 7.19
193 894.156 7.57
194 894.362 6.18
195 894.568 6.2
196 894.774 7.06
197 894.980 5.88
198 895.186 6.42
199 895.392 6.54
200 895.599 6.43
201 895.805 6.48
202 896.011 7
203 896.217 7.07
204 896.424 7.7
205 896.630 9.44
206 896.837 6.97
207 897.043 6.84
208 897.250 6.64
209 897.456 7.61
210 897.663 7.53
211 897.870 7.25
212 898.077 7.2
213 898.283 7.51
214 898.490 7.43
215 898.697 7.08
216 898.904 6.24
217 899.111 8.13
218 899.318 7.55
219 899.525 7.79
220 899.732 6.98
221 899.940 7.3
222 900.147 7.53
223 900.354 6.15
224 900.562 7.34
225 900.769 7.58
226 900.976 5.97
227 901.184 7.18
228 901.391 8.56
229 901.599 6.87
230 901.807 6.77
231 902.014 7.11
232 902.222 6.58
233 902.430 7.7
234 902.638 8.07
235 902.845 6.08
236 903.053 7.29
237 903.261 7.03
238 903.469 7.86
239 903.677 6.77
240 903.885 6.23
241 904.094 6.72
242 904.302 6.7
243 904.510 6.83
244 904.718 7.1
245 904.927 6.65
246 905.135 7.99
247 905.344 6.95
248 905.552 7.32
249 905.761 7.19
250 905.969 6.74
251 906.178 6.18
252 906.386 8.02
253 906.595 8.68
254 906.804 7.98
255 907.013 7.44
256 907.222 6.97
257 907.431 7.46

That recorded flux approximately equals 6.08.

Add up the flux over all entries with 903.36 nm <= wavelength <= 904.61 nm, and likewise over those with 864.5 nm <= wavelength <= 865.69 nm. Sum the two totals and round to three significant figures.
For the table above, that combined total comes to 86.1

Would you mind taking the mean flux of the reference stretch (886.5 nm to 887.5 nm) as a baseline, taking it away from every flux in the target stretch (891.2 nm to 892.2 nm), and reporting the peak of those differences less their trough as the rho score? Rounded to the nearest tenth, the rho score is 3.5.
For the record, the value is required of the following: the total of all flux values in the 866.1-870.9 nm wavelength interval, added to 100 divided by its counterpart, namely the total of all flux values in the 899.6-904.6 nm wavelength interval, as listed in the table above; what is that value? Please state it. 184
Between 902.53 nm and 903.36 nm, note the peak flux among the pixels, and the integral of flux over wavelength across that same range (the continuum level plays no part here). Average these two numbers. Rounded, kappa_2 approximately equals 7.0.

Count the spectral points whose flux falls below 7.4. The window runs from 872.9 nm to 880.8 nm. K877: 22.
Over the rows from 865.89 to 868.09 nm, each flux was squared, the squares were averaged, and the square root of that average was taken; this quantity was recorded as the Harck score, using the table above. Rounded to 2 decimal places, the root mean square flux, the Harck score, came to 7.98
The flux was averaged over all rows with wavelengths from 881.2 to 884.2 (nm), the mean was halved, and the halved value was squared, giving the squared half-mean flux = 13.6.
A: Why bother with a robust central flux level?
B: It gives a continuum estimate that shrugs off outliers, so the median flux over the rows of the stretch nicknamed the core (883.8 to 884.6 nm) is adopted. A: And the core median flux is 7.04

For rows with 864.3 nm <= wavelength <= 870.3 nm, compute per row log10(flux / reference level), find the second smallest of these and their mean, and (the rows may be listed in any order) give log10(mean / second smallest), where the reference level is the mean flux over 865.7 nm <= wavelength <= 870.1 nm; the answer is -1.24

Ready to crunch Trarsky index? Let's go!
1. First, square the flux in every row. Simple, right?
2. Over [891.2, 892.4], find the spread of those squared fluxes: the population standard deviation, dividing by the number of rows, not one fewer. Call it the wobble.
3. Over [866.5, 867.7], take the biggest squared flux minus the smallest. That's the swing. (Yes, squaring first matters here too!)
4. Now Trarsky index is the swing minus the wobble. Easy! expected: 73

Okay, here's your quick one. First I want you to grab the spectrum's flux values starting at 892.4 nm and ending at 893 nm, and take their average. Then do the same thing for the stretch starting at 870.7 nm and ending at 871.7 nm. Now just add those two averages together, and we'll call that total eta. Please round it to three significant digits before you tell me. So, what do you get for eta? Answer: 14.4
